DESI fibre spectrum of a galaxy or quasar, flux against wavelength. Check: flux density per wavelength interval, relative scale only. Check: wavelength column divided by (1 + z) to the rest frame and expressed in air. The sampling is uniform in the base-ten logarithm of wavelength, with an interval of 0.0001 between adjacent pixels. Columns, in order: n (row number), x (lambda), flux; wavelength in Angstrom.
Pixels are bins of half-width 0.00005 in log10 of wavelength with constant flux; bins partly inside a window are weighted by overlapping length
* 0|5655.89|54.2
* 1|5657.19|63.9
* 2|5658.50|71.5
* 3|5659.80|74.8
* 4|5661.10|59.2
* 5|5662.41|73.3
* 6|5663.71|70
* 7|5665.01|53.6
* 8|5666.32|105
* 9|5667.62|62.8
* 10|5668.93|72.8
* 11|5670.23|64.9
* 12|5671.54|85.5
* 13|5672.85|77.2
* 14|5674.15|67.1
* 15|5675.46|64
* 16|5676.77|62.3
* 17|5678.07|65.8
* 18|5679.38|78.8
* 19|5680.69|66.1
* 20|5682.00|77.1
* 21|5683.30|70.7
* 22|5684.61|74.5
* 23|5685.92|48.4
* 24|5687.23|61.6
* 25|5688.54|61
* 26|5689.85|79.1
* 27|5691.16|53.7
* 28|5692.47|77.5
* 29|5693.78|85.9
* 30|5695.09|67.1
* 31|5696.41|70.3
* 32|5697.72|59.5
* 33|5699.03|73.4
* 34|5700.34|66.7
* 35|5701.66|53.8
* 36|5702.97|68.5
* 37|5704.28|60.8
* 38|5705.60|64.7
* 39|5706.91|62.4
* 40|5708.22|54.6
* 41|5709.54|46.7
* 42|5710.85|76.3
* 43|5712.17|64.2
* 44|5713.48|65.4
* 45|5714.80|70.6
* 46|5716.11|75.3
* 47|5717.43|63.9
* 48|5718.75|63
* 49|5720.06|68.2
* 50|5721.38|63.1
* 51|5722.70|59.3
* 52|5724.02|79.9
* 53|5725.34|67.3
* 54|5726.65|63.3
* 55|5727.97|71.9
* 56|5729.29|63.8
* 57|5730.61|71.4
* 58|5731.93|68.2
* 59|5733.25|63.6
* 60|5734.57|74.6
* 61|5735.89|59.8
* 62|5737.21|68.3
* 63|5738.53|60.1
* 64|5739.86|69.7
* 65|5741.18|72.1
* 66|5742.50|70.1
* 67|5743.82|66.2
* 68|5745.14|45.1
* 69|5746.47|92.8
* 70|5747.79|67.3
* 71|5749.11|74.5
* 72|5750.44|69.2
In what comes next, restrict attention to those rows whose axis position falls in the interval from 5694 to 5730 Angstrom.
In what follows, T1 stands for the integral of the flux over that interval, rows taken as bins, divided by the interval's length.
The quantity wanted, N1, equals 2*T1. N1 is 131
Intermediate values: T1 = 65.6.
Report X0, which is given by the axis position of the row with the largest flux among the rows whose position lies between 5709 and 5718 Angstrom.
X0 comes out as 5710.85 Angstrom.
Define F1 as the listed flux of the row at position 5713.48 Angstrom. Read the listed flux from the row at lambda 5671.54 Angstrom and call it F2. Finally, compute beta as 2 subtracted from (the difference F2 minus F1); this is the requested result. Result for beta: 18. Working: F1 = 65.4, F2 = 85.5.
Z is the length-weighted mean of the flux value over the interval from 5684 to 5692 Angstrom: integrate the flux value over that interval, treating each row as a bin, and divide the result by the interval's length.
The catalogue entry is 63.3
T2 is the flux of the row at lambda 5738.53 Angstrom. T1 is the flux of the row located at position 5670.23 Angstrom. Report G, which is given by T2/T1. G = 0.93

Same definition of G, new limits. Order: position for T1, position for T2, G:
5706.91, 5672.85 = 1.24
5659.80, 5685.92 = 0.65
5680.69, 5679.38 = 1.19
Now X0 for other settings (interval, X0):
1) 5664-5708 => 5666.32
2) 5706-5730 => 5724.02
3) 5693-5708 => 5693.78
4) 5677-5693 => 5689.85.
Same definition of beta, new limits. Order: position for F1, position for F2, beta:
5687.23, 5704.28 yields -3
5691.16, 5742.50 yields 14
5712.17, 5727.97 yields 6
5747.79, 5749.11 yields 5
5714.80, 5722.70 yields -13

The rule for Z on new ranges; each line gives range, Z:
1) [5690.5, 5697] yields 70.9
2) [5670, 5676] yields 72.3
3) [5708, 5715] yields 63.0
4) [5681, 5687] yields 67.2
